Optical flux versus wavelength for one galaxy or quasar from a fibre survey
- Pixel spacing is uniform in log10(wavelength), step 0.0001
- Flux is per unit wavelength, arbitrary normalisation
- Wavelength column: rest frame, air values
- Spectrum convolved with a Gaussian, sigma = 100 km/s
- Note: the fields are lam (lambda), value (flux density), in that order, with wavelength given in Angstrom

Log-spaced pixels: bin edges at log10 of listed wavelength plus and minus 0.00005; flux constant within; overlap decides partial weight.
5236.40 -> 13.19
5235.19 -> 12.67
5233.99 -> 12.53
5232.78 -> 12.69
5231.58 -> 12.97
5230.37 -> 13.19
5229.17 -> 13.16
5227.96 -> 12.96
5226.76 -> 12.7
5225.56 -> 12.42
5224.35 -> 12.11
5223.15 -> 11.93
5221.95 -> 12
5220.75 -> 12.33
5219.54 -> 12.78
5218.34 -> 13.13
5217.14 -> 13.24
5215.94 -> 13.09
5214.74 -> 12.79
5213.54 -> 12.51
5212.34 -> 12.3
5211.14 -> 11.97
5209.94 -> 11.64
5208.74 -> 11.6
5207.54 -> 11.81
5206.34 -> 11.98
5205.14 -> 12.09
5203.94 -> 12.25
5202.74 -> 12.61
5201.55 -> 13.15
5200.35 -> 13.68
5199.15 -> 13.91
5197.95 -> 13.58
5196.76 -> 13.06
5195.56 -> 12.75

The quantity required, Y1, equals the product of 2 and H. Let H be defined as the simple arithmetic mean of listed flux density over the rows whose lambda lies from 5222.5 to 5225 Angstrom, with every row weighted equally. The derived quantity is 24.0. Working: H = 12.0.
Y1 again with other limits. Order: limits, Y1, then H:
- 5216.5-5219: 26.4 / 13.2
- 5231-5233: 25.7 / 12.8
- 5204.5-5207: 24.1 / 12.0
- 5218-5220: 25.9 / 13.0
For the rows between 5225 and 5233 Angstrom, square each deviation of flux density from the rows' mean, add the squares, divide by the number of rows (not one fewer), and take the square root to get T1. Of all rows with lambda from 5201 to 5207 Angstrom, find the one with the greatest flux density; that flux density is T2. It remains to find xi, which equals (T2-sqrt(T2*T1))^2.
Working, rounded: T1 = 0.26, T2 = 13.15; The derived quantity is 128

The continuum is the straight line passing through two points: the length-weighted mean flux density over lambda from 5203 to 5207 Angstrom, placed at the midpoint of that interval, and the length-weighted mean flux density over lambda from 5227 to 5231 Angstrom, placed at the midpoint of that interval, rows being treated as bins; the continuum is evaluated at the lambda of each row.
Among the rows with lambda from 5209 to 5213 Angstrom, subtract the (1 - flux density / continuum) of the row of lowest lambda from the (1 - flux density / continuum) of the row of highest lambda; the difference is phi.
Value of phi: -0.05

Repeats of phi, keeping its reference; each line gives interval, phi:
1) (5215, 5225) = 0.10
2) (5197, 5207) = 0.16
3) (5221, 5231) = -0.07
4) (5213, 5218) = -0.05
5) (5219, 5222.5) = 0.07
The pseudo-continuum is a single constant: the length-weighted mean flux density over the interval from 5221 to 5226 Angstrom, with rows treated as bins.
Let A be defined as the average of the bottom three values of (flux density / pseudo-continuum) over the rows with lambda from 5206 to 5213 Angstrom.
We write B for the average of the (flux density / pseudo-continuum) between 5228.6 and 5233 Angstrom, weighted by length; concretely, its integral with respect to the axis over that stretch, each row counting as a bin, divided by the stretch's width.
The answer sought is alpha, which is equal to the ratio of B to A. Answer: 1.12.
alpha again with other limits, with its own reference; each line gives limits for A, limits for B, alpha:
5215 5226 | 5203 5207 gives 1.01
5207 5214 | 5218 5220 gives 1.11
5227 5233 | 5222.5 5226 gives 0.94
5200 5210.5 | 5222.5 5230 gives 1.08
